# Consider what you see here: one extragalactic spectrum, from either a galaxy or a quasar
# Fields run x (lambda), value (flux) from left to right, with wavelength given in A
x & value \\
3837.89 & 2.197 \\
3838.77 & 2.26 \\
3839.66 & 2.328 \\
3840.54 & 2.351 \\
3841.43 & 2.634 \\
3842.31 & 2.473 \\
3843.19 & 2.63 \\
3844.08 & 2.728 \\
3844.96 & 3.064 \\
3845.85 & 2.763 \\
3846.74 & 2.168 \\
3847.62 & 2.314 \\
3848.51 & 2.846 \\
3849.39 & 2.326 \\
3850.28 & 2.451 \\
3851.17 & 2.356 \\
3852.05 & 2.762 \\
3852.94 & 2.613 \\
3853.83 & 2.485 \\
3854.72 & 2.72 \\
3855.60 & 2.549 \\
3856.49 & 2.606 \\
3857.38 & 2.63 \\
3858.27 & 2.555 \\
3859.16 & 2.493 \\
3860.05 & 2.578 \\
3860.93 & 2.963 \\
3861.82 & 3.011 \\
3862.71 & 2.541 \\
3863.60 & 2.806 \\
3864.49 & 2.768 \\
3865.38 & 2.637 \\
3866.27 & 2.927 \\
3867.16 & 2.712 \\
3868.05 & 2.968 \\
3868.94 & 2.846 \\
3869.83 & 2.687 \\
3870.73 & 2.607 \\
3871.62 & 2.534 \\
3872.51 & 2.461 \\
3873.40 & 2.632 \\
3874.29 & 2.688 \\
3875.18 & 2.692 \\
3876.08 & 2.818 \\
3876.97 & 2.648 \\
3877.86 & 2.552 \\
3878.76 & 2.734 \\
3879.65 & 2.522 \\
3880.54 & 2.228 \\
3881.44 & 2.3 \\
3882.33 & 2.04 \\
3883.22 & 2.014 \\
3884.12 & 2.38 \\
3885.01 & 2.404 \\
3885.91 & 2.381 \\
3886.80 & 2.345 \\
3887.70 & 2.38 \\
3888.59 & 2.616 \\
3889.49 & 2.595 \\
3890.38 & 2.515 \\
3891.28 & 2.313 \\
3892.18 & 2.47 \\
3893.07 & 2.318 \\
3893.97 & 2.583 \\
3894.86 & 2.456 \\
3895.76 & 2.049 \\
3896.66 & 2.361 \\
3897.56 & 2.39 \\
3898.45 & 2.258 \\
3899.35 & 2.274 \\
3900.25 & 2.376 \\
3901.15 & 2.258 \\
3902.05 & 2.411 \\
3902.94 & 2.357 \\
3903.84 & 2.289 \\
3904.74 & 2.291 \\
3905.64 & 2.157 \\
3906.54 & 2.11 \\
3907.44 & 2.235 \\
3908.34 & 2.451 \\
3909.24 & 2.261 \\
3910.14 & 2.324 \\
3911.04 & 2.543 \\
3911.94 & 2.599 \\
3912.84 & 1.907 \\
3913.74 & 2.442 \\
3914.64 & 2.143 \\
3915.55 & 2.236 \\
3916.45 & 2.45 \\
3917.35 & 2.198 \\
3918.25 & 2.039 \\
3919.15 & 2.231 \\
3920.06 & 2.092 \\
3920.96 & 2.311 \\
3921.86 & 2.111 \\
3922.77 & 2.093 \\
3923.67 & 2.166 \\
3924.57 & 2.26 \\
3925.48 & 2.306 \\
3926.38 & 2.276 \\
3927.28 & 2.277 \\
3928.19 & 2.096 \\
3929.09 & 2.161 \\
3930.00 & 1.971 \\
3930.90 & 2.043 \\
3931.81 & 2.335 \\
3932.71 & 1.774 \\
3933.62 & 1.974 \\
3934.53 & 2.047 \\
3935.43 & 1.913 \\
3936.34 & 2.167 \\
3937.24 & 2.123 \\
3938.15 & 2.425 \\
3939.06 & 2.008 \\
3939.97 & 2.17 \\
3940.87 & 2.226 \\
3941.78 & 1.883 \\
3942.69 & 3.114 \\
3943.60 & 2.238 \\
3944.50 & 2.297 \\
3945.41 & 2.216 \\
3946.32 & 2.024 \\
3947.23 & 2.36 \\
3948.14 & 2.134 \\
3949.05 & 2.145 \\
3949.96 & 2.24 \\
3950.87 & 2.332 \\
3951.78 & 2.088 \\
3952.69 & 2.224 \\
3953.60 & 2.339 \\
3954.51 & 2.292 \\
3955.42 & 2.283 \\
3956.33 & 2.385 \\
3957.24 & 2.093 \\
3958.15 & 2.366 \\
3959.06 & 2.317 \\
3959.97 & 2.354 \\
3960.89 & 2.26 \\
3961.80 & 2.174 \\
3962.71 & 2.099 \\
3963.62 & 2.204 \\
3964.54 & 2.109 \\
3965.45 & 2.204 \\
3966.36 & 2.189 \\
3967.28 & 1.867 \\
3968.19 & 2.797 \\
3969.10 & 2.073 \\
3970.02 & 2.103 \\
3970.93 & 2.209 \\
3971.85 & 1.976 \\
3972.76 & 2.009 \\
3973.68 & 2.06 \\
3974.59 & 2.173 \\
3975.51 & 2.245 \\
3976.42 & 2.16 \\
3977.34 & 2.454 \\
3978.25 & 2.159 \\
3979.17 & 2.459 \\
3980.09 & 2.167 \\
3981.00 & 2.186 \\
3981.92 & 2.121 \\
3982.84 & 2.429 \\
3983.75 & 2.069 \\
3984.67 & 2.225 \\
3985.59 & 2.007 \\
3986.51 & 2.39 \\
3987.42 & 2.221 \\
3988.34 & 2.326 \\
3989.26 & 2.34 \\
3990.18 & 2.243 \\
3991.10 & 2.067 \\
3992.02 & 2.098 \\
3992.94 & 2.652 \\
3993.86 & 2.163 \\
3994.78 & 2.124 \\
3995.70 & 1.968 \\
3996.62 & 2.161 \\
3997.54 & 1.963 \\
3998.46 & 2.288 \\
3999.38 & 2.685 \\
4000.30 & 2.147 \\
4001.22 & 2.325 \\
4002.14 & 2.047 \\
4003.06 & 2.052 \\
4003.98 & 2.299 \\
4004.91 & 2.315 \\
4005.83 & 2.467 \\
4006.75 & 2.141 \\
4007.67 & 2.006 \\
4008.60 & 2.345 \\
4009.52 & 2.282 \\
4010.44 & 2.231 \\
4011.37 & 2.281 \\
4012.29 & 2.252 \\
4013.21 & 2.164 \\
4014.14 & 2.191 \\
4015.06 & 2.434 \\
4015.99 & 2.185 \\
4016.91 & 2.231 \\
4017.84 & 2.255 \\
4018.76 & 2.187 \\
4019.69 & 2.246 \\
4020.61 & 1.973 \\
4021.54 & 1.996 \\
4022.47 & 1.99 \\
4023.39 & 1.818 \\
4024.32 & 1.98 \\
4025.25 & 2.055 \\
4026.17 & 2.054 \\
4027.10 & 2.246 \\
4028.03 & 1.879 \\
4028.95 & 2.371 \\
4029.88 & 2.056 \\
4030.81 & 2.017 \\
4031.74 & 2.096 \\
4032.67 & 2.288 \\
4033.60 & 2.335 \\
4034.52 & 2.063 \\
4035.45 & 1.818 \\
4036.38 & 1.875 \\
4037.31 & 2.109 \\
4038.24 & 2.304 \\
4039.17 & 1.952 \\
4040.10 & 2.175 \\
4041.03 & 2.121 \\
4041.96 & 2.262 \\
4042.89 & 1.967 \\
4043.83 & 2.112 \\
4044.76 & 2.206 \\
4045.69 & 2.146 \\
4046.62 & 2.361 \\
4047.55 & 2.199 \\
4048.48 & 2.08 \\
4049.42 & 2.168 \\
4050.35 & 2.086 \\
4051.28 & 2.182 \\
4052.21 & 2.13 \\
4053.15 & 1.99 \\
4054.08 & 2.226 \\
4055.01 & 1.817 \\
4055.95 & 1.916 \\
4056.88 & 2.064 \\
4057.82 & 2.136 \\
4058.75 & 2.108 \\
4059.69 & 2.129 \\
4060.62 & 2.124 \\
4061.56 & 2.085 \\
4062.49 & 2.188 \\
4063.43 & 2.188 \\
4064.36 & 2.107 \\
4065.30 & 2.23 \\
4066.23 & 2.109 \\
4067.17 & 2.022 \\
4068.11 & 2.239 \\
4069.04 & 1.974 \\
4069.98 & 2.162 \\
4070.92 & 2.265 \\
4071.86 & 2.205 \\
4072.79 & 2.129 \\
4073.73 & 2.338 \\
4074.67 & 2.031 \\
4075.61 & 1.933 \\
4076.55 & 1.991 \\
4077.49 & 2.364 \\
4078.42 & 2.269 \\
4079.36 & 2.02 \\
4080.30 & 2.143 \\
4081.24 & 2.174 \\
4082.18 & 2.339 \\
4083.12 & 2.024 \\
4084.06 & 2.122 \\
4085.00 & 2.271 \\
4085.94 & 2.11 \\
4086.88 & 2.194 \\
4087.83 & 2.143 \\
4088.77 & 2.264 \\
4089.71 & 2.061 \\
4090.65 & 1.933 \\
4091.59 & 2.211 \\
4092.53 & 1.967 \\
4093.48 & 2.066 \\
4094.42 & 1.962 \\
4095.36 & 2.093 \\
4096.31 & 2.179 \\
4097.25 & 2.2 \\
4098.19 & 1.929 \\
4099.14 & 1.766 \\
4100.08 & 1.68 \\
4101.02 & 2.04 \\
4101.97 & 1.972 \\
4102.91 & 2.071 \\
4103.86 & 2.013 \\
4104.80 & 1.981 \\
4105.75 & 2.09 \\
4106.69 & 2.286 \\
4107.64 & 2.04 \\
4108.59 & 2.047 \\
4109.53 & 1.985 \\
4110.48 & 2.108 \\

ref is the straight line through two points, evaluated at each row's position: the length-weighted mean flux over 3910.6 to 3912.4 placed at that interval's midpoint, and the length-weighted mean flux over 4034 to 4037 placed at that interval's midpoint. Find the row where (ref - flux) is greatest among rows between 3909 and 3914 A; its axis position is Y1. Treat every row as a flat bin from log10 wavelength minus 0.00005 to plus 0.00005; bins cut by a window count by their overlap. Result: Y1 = 3912.84 A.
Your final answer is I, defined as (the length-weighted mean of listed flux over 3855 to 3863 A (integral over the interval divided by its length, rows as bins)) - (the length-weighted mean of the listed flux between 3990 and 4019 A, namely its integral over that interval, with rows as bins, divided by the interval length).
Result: 0.44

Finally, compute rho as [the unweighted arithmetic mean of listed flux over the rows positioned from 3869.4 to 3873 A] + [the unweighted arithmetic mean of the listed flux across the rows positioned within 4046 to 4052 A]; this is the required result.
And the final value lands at 4.8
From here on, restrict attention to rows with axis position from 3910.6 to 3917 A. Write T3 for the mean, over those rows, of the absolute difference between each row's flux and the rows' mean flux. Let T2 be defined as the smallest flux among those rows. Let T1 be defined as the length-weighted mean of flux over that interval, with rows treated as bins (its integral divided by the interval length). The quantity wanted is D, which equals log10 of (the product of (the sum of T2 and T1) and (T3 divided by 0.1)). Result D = 0.93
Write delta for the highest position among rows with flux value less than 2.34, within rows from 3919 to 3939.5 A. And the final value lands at 3939.06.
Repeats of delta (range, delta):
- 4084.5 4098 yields 4097.25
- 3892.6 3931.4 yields 3930.90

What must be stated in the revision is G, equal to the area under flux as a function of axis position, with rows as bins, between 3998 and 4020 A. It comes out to 49.6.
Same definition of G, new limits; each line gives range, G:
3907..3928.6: 48.6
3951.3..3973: 48.0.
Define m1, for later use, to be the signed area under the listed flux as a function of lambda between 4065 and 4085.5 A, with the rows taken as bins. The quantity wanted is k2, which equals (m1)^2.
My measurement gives 1947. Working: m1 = 44.1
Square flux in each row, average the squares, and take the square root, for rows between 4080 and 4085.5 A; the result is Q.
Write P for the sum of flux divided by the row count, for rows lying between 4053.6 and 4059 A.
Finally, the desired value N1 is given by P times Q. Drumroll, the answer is 4.5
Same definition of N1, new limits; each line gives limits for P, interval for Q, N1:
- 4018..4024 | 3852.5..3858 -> 5.3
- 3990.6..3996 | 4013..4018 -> 4.9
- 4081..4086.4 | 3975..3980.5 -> 5.0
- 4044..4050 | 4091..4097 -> 4.6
